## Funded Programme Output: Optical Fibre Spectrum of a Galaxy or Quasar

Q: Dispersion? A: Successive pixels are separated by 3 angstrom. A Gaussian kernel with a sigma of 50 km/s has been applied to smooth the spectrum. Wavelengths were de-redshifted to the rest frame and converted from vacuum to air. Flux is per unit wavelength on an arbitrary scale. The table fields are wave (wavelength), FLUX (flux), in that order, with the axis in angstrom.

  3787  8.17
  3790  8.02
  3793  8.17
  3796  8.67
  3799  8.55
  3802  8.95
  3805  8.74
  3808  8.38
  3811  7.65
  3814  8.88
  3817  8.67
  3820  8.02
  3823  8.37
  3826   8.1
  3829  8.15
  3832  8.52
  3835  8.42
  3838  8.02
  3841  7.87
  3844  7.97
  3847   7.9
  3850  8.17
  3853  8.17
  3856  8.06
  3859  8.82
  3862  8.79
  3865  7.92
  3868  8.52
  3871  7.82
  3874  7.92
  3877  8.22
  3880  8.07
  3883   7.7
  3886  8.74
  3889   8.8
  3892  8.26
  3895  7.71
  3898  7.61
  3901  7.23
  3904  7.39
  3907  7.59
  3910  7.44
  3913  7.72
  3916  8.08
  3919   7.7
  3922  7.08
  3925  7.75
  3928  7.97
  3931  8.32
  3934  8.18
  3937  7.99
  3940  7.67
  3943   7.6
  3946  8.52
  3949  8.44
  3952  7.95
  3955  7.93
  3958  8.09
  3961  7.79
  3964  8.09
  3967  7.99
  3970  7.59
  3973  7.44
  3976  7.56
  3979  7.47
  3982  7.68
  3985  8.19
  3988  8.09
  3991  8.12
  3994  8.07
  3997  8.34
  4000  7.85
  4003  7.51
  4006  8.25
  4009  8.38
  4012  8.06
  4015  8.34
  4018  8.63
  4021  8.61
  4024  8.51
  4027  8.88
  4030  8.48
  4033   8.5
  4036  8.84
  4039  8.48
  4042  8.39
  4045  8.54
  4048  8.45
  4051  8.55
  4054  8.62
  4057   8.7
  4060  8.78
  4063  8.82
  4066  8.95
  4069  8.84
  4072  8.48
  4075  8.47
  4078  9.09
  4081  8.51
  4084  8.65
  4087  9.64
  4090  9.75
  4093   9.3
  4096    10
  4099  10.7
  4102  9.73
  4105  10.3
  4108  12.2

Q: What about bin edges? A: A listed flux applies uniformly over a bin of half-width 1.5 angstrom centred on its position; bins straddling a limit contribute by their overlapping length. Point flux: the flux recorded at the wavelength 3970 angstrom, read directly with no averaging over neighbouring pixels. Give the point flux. 7.59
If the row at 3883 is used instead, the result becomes 7.7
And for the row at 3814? 8.88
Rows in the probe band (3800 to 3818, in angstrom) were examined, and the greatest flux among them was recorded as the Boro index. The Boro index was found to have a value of 8.95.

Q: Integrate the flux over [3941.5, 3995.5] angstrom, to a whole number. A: 428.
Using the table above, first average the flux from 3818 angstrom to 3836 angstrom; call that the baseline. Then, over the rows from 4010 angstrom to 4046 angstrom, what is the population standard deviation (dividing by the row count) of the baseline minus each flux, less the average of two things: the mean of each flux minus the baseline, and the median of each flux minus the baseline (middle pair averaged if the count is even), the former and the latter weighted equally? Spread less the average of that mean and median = 0.0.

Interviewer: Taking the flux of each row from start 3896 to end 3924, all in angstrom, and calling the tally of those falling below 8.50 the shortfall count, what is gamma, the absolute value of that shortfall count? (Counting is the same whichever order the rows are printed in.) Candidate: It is 9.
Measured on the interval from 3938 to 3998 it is 19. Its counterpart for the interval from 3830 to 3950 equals 33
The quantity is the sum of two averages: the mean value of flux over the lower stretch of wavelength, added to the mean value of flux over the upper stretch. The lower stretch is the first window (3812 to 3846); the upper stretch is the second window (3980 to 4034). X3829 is 16.5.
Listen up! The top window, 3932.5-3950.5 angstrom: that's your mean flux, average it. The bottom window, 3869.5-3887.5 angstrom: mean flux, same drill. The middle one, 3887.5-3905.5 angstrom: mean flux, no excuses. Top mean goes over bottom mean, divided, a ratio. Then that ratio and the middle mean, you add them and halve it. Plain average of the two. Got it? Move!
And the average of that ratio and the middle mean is 4.42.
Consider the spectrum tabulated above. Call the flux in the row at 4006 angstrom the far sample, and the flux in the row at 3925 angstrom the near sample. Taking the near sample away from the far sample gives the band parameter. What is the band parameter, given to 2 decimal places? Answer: 0.50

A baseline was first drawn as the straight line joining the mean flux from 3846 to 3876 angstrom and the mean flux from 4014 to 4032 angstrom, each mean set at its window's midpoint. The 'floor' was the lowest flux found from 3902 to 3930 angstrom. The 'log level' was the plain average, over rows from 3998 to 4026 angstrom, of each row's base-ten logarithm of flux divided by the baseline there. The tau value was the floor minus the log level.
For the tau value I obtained 7.10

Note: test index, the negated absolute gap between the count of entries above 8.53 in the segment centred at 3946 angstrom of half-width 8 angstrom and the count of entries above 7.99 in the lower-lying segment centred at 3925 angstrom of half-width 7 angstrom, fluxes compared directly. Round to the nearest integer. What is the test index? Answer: -1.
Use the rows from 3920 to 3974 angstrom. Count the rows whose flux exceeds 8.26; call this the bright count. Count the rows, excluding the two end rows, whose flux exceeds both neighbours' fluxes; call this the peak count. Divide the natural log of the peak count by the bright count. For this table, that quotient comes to 0.46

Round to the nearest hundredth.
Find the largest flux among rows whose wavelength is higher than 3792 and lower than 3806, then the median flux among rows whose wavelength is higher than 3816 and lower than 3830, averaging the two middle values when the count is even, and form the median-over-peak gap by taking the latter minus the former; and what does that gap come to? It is -0.80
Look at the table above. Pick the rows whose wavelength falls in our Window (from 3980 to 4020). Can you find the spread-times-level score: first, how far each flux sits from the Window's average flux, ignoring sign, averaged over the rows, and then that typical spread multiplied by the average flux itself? 1.8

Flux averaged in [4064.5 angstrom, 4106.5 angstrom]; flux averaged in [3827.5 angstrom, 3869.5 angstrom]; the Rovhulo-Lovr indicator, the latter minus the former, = -1.1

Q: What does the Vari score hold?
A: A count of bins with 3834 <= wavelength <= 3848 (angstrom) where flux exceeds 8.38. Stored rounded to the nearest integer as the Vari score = 1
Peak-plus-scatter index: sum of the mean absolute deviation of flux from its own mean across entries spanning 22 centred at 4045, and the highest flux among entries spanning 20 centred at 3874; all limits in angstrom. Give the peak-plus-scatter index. 8.62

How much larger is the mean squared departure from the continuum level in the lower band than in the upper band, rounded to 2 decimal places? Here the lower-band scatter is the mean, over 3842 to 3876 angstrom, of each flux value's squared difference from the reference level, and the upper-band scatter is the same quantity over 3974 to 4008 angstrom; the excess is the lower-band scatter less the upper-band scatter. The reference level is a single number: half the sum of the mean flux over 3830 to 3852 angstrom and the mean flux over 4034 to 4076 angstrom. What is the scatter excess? -0.15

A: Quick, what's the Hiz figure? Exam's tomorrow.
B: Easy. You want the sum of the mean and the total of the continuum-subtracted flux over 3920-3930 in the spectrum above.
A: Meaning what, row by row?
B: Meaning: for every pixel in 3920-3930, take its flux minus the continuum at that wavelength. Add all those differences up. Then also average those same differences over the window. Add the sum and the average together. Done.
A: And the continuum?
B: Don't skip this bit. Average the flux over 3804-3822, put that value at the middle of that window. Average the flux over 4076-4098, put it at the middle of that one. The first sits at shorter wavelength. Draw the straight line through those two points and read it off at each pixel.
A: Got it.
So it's -4.6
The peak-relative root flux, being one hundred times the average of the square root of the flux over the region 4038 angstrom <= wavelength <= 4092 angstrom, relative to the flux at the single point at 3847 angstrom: 37.5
